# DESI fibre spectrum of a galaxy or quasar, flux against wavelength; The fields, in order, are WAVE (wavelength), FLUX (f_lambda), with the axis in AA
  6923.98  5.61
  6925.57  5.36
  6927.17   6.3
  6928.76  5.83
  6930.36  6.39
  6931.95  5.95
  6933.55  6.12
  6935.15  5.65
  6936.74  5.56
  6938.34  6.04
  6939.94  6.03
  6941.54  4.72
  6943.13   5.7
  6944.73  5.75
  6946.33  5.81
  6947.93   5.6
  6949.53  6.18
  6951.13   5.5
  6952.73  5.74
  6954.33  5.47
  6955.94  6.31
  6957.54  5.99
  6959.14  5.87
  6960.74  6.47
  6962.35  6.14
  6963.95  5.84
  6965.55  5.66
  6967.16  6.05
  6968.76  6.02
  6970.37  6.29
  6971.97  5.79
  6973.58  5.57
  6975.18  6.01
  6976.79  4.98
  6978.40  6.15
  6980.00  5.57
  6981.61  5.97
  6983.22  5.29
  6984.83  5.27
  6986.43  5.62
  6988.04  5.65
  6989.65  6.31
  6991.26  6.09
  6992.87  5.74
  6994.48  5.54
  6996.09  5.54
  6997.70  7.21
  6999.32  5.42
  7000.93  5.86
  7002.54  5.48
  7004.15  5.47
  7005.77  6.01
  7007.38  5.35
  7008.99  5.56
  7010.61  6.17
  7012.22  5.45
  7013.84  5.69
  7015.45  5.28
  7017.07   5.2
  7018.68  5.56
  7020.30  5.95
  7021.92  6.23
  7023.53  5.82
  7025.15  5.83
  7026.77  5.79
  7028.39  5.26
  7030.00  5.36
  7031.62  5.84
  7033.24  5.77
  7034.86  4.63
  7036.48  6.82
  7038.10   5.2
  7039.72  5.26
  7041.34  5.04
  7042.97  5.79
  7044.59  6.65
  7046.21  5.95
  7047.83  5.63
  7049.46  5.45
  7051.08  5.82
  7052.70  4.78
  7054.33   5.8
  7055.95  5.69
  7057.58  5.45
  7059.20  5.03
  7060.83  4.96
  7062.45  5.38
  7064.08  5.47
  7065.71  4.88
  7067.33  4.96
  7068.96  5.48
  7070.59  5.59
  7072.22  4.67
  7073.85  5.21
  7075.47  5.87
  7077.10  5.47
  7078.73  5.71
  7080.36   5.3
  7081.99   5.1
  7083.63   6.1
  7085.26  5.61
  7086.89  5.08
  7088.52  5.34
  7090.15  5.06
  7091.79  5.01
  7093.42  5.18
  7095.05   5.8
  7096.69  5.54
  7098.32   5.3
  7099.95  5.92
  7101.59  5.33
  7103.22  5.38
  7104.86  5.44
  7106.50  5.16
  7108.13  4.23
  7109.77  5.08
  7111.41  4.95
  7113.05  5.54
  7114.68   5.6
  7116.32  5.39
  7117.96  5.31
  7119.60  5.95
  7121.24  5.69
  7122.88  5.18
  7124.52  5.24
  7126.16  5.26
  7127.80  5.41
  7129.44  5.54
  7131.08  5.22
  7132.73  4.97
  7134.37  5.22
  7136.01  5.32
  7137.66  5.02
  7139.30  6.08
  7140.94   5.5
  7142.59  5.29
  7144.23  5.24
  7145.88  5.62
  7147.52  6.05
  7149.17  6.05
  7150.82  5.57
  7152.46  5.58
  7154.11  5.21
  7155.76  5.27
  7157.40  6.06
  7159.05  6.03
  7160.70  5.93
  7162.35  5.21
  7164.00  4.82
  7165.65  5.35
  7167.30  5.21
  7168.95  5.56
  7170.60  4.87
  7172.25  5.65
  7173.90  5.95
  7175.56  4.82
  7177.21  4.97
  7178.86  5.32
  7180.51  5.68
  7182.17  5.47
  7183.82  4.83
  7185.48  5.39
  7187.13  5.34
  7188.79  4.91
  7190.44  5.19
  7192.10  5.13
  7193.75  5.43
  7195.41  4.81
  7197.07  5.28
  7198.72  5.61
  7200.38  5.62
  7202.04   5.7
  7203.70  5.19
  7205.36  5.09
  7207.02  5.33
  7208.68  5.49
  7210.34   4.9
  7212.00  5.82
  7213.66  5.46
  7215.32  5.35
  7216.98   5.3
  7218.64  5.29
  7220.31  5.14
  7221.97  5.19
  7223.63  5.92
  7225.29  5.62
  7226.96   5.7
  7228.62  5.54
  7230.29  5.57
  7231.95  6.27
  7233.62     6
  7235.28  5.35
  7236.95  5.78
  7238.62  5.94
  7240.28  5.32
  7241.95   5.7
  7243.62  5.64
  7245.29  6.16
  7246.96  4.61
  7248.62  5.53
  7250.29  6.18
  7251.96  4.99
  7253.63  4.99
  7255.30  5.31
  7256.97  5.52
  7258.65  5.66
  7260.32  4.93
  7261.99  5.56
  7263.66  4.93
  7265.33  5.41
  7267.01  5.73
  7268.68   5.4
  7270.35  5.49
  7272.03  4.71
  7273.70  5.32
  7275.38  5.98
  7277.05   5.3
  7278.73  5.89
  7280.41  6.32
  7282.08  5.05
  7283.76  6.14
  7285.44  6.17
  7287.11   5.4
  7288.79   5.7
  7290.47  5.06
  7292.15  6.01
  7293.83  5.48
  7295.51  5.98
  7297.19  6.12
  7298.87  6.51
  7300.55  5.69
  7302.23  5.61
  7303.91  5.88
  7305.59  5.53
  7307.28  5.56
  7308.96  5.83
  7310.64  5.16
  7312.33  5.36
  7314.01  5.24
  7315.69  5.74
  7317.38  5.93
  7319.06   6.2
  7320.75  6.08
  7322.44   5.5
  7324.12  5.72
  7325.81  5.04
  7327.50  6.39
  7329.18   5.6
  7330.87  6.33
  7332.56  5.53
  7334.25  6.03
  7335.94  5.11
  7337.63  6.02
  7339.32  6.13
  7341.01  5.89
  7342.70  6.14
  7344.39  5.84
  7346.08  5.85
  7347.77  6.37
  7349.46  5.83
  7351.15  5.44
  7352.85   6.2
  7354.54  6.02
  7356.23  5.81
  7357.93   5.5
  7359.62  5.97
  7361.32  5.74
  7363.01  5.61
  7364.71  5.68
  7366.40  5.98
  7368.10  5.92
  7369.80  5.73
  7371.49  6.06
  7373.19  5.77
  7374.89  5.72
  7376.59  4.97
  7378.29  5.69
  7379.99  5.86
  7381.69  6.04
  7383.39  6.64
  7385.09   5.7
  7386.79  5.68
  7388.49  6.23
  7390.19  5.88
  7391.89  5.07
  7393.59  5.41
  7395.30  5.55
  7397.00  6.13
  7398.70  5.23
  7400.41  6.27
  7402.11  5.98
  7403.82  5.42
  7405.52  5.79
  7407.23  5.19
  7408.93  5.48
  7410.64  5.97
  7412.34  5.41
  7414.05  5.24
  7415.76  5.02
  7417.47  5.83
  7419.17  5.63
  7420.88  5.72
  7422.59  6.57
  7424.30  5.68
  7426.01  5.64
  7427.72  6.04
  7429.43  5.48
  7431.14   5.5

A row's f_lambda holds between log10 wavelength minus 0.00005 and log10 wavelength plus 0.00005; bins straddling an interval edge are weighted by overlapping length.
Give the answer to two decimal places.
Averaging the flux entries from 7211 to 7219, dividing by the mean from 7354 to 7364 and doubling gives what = 1.89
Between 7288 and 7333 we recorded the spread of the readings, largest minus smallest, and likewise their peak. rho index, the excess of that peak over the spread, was 5.0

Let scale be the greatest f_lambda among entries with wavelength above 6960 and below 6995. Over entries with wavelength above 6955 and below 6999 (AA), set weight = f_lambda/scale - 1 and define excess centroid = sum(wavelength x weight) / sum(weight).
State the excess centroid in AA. 6977.9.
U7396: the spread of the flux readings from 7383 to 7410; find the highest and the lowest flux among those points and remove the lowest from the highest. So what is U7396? 1.6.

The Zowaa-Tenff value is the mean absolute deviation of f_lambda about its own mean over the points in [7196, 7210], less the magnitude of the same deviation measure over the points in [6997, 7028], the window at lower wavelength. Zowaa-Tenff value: -0.13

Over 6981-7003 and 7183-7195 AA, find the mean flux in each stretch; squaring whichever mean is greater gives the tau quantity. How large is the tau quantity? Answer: 33.5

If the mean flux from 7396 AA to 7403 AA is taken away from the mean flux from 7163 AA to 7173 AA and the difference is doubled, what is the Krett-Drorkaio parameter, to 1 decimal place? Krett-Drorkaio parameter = -1.3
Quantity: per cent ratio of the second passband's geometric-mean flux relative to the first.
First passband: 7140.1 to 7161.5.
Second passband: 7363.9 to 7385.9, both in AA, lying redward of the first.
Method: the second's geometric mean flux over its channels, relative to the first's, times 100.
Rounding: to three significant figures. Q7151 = 103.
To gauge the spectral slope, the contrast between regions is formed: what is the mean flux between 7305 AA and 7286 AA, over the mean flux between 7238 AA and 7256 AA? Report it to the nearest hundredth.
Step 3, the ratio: 1.05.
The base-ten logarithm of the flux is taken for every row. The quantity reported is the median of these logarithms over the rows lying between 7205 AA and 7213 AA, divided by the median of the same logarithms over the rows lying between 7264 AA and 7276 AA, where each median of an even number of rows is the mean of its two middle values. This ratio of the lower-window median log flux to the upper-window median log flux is 0.991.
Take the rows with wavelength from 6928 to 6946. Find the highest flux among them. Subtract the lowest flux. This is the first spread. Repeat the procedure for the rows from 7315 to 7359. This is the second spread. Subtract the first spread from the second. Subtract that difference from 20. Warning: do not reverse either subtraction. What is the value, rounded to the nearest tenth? 20.3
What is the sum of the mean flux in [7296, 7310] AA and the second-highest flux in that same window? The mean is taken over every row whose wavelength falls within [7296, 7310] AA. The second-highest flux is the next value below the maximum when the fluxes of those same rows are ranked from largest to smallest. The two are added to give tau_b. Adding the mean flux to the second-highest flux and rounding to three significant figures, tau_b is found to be 12.0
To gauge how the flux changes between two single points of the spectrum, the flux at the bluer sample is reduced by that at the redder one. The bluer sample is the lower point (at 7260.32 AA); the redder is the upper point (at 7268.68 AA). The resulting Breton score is -0.5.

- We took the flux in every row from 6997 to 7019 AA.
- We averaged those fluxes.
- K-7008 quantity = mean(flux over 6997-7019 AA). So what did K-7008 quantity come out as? 5.69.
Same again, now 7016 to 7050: 5.67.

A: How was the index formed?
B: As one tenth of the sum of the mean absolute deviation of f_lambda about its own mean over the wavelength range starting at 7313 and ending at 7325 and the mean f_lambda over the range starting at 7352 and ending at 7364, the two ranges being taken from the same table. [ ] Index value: 0.61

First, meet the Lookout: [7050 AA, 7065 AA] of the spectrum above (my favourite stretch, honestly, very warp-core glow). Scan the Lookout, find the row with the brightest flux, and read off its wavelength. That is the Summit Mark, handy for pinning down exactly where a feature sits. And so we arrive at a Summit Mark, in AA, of 7051.08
